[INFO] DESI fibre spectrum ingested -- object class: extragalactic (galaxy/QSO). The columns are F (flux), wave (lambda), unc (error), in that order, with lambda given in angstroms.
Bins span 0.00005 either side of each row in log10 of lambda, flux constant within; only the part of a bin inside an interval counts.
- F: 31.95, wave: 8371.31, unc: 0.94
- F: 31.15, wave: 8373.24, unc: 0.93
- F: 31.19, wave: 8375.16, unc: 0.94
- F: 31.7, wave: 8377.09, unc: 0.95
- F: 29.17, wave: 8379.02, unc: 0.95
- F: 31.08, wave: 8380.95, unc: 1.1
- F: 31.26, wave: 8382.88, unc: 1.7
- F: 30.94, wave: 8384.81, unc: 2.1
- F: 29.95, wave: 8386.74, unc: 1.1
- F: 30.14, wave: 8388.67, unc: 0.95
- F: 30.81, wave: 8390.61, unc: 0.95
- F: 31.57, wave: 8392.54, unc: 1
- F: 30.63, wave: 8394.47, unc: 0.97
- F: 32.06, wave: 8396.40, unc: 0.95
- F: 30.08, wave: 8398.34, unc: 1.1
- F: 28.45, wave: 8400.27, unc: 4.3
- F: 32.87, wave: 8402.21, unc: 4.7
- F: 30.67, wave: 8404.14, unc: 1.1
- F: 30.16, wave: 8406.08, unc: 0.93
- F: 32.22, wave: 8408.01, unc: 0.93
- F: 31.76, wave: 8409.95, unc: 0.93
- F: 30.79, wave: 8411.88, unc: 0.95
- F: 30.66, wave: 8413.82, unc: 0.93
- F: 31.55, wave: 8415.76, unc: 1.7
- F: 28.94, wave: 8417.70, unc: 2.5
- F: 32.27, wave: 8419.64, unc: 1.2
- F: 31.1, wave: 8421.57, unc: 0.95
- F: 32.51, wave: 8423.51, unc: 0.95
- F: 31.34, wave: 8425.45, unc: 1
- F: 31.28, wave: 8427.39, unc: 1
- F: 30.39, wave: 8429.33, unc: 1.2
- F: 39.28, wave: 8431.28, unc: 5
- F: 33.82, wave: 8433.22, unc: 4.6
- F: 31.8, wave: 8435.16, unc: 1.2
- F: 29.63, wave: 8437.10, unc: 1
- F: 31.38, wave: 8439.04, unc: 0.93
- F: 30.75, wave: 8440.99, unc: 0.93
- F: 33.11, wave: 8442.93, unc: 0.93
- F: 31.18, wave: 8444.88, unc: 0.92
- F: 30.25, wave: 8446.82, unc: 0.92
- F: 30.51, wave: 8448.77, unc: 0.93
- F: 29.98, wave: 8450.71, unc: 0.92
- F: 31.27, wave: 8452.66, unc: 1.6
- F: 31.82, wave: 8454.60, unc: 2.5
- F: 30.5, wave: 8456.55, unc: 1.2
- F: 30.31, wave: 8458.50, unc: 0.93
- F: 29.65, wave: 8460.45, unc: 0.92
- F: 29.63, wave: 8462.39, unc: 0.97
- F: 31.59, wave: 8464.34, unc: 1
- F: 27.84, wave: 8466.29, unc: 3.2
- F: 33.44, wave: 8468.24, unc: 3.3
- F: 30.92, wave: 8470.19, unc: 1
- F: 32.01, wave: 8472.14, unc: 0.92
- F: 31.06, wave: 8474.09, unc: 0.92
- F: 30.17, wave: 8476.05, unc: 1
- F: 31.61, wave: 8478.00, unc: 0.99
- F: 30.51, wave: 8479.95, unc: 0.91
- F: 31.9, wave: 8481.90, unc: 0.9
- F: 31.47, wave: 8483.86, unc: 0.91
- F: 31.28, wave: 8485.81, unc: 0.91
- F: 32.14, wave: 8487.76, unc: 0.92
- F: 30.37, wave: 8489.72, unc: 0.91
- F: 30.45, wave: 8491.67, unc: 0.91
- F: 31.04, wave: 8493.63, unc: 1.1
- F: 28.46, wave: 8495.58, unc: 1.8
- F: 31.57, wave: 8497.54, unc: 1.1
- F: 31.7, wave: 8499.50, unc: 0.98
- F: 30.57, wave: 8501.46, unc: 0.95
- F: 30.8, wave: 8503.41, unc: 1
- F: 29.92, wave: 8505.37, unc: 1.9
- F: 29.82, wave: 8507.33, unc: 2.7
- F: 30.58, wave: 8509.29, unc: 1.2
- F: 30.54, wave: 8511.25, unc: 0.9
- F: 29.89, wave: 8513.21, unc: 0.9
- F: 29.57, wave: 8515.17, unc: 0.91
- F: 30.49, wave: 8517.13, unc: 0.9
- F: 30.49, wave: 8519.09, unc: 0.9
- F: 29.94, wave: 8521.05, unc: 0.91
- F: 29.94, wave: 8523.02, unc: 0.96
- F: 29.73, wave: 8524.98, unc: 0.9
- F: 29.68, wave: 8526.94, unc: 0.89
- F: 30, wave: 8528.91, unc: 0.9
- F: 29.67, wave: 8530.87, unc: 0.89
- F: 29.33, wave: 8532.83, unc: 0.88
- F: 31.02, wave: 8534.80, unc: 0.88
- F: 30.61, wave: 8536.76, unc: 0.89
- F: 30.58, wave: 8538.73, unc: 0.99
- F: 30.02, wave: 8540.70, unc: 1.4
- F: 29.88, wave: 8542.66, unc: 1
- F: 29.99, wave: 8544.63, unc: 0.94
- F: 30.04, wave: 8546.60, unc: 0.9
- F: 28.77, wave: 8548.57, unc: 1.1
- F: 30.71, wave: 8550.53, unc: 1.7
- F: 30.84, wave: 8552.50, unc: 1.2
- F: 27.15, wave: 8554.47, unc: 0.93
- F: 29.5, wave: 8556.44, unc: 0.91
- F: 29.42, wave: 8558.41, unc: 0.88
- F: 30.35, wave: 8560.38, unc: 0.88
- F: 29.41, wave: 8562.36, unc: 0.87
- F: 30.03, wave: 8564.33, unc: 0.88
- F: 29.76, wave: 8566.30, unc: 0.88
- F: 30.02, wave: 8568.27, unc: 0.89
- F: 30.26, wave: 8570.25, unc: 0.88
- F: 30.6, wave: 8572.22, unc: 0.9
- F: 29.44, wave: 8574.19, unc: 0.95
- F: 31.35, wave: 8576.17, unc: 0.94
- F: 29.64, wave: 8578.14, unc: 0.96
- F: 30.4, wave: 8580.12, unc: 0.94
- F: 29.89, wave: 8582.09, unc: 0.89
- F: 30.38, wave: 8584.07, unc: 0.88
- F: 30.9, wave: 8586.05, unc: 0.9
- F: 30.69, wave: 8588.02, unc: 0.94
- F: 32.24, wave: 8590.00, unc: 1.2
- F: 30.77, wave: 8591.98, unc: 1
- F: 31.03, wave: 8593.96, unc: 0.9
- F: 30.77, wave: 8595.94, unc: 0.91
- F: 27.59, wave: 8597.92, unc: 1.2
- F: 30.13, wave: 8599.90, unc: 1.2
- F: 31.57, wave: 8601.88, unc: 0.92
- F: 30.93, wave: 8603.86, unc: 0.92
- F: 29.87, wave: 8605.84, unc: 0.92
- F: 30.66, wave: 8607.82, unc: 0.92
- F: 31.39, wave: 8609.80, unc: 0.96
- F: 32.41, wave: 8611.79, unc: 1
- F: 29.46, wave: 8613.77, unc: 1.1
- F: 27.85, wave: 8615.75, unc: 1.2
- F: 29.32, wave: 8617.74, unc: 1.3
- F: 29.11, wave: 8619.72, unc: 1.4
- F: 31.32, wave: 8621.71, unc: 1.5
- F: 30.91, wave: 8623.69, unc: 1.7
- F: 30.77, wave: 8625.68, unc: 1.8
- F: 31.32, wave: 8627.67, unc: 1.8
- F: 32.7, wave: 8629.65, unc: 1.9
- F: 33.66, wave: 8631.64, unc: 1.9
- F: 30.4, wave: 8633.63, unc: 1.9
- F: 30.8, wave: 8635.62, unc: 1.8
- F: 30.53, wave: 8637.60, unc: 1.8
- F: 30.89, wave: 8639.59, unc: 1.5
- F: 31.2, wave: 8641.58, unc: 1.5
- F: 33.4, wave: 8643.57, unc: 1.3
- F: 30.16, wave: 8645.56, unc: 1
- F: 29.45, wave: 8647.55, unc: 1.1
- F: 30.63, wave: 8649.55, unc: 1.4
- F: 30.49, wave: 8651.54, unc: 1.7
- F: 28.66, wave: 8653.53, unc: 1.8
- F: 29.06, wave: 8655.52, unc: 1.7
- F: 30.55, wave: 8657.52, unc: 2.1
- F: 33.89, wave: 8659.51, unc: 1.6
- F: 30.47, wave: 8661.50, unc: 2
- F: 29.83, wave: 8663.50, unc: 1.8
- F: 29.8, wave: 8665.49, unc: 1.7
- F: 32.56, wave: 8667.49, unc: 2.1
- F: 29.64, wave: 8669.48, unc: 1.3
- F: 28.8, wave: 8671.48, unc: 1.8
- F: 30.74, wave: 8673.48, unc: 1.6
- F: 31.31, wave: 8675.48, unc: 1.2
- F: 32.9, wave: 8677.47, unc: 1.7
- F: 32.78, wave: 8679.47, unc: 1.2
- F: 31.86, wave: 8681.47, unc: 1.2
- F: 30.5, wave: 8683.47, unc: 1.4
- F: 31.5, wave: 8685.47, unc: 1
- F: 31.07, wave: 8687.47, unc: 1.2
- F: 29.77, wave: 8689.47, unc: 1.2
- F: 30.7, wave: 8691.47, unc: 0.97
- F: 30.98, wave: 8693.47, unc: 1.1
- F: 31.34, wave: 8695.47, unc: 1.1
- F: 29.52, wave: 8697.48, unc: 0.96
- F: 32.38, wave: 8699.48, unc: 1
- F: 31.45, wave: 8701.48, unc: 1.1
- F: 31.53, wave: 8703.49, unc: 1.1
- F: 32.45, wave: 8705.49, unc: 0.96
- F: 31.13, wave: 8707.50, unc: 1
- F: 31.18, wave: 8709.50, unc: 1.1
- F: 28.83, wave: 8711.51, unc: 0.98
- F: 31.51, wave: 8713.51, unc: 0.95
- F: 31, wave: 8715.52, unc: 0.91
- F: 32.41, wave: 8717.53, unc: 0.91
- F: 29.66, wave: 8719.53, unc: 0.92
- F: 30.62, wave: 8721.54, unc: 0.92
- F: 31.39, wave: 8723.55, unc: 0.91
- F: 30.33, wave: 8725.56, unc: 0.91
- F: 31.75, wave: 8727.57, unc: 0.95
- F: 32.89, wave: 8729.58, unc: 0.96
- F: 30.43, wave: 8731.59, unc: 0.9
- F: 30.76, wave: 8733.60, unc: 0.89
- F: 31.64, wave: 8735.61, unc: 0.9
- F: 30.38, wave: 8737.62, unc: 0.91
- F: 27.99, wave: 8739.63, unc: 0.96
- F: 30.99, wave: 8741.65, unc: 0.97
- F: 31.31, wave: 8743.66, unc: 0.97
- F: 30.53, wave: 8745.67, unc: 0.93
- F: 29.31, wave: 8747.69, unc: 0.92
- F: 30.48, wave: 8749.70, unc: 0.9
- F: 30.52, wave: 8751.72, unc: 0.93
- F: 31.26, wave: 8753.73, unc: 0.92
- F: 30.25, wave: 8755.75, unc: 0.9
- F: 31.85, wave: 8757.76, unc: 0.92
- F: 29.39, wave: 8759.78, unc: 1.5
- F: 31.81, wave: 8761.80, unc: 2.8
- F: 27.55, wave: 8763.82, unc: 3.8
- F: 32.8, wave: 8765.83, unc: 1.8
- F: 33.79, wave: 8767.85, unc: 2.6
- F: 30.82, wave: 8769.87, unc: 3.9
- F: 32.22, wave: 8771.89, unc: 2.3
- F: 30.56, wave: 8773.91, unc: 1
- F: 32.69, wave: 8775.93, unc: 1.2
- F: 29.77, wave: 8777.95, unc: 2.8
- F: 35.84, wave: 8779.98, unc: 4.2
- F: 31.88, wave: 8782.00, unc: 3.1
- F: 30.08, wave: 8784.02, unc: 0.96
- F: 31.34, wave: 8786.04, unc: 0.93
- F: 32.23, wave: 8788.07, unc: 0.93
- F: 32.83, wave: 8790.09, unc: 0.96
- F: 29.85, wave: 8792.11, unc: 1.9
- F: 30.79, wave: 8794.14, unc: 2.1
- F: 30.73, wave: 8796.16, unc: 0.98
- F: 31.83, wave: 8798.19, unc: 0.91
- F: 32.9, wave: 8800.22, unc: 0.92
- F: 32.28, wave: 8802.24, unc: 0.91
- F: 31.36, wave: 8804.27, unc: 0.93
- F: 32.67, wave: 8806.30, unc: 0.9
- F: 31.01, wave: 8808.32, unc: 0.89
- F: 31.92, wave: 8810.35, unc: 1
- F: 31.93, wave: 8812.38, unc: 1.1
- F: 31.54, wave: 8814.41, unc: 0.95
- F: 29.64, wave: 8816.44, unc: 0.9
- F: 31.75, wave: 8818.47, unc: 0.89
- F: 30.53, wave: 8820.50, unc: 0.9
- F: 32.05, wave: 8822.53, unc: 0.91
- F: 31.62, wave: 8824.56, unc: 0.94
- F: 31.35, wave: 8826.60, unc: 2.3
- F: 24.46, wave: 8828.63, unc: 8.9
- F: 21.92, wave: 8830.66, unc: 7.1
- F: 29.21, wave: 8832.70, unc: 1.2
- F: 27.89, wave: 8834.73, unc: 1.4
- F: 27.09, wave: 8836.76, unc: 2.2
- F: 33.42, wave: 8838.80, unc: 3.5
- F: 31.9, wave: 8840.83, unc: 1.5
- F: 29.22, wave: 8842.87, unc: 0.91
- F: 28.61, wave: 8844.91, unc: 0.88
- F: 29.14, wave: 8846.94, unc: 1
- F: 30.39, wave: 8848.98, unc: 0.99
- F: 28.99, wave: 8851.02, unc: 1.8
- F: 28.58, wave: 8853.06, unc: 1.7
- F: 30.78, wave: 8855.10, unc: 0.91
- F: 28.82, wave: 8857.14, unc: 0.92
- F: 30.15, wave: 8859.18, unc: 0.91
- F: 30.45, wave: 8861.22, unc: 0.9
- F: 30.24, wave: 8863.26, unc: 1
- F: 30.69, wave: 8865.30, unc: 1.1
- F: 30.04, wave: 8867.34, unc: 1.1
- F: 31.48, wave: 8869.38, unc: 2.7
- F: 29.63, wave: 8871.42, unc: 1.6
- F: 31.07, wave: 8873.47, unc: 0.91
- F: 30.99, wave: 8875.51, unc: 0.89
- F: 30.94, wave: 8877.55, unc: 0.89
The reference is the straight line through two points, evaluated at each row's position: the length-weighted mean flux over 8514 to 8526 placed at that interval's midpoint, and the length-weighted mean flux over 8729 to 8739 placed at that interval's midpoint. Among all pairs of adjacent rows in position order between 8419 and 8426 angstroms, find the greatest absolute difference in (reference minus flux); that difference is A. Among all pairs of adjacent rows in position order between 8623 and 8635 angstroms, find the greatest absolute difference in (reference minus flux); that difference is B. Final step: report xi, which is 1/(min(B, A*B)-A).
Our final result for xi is 0.5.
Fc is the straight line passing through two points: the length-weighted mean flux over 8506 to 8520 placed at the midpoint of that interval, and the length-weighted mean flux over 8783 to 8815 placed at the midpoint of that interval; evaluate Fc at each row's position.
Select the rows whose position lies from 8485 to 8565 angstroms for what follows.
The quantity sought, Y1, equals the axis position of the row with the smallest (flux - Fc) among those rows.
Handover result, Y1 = 8554.47 angstroms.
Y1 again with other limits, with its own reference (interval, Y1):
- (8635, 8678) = 8653.53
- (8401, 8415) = 8406.08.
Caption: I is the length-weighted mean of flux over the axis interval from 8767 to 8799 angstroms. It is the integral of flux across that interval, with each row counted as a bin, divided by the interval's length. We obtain 31.69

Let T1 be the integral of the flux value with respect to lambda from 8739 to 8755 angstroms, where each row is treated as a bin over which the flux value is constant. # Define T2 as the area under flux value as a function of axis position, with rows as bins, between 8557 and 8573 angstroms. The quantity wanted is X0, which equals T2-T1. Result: -6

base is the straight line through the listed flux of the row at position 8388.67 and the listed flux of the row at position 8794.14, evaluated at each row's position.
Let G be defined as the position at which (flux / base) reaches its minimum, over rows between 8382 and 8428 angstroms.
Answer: 8400.27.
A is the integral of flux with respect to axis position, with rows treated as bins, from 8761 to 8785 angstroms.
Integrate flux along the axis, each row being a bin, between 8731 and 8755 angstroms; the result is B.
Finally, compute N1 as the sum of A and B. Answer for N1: 1491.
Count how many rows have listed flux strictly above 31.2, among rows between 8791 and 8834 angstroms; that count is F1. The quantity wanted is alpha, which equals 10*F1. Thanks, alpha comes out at 120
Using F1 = 12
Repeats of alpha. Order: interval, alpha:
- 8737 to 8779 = 80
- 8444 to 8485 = 80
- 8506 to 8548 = 0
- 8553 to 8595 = 20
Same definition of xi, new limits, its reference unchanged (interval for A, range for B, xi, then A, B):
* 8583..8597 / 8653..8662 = 0.5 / 1.54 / 3.4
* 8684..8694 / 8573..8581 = 1.7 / 1.31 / 1.9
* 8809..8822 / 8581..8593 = -1.8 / 2.10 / 1.5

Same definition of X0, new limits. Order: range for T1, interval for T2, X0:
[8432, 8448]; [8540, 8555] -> -59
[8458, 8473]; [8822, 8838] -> -10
